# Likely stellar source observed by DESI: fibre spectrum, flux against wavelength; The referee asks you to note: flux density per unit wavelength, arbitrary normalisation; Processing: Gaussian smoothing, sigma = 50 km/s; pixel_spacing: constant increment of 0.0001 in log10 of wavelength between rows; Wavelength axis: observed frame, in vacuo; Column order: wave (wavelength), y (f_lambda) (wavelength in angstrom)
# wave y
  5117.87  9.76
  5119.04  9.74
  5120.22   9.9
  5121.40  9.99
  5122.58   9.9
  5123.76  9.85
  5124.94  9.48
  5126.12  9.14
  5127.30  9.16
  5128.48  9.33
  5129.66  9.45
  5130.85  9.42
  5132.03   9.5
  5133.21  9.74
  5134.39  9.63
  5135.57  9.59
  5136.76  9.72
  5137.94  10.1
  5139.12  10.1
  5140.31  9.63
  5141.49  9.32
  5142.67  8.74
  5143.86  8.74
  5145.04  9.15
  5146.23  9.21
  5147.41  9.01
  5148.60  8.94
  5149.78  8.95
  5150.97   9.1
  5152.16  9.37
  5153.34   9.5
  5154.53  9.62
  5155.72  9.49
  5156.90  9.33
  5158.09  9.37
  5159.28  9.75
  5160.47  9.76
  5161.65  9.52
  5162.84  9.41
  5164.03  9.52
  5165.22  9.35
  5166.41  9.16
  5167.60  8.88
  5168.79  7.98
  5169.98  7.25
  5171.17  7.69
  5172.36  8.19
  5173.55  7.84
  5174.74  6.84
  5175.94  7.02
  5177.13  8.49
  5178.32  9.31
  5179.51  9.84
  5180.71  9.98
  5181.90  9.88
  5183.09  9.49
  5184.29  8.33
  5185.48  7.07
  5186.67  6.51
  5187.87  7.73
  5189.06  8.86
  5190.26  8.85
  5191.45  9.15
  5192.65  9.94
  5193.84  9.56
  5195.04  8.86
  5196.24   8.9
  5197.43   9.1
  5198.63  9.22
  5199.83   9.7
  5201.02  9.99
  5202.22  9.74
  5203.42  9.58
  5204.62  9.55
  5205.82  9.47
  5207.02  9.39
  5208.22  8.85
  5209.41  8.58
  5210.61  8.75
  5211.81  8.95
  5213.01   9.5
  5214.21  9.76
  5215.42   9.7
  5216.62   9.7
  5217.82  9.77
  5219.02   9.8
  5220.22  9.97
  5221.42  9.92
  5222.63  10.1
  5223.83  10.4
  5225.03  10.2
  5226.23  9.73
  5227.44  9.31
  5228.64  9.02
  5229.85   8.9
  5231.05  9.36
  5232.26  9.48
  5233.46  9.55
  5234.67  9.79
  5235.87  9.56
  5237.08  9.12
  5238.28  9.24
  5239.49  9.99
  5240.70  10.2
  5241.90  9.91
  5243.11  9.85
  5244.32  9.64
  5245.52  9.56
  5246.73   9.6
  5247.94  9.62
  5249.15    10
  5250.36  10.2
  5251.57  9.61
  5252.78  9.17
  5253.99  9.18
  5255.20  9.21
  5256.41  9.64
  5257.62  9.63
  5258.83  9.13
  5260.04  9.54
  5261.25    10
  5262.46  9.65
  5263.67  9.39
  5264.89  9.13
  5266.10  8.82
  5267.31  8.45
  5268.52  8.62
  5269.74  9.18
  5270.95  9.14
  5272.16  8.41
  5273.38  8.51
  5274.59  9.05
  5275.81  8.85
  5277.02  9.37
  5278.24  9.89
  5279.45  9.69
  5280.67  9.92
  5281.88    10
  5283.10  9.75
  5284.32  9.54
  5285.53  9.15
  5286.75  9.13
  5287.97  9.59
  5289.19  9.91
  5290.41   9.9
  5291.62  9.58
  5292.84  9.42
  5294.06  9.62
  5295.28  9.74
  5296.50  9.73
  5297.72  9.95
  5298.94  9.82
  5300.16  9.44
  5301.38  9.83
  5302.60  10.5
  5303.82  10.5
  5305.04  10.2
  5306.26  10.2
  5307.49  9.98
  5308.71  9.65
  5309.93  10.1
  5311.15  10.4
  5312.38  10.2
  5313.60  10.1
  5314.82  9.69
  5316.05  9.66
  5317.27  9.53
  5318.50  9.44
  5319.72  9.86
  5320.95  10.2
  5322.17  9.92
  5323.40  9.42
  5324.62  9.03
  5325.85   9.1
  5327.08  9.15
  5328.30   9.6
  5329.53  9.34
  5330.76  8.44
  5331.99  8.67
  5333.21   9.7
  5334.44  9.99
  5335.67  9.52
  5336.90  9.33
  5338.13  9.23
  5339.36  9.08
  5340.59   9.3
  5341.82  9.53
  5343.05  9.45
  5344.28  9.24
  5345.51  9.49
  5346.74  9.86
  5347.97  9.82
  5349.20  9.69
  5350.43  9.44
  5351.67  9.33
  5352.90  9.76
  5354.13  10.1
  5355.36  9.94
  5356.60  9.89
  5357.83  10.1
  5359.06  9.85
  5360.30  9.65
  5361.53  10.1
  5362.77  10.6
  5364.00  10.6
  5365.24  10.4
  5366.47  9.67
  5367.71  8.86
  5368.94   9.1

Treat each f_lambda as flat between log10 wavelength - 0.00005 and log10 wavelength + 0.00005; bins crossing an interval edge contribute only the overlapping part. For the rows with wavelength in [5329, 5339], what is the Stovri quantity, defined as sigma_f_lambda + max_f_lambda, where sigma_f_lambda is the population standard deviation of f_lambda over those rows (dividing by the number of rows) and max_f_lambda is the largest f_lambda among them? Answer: 10.5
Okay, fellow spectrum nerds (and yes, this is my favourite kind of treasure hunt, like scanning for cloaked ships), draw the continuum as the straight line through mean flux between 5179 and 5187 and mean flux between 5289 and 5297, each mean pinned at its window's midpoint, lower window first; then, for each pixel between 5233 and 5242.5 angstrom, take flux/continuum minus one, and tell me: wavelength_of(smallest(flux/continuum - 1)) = 5237.08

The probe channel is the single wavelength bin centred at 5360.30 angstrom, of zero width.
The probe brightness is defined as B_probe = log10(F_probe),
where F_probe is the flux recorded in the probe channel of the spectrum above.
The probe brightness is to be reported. 0.98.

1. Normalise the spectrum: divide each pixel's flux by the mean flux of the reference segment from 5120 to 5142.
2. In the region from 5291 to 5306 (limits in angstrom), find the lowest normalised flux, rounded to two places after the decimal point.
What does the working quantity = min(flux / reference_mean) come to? 0.98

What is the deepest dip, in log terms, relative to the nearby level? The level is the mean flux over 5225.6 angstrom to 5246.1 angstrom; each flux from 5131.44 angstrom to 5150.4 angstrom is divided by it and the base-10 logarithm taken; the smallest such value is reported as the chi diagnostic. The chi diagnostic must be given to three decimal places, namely -0.038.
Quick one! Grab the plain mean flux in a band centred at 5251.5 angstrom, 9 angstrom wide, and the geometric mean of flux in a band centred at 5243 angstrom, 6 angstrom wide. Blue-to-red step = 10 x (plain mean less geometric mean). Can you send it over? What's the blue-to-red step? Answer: -2.6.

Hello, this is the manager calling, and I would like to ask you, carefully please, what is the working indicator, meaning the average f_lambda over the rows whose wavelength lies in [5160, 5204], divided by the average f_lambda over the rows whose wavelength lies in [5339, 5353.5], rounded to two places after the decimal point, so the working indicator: 0.93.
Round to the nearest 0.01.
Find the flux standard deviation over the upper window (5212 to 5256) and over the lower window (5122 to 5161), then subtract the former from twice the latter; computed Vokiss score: 0.33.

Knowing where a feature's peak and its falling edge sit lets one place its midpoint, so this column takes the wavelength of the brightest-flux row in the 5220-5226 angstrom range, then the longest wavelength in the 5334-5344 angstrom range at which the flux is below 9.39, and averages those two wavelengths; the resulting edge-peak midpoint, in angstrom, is 5282.2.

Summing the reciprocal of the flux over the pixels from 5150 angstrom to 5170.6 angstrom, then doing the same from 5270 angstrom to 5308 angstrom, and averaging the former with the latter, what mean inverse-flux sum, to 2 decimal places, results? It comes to 2.54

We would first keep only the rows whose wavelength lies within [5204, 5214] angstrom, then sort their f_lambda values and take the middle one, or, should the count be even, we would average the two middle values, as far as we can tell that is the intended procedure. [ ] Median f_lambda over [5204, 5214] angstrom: 9.17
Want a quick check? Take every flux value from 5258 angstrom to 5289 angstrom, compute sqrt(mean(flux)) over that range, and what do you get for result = 3.05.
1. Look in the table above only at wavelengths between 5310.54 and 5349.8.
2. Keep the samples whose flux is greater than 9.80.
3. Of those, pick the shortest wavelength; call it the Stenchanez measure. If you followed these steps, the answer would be 5311.15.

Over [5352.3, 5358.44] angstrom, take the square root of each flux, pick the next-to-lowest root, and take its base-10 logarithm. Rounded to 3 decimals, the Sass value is 0.498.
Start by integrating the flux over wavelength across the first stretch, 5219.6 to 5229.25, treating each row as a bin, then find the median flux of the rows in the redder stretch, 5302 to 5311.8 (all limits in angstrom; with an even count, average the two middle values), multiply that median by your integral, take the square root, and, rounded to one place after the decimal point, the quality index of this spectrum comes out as 31.1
